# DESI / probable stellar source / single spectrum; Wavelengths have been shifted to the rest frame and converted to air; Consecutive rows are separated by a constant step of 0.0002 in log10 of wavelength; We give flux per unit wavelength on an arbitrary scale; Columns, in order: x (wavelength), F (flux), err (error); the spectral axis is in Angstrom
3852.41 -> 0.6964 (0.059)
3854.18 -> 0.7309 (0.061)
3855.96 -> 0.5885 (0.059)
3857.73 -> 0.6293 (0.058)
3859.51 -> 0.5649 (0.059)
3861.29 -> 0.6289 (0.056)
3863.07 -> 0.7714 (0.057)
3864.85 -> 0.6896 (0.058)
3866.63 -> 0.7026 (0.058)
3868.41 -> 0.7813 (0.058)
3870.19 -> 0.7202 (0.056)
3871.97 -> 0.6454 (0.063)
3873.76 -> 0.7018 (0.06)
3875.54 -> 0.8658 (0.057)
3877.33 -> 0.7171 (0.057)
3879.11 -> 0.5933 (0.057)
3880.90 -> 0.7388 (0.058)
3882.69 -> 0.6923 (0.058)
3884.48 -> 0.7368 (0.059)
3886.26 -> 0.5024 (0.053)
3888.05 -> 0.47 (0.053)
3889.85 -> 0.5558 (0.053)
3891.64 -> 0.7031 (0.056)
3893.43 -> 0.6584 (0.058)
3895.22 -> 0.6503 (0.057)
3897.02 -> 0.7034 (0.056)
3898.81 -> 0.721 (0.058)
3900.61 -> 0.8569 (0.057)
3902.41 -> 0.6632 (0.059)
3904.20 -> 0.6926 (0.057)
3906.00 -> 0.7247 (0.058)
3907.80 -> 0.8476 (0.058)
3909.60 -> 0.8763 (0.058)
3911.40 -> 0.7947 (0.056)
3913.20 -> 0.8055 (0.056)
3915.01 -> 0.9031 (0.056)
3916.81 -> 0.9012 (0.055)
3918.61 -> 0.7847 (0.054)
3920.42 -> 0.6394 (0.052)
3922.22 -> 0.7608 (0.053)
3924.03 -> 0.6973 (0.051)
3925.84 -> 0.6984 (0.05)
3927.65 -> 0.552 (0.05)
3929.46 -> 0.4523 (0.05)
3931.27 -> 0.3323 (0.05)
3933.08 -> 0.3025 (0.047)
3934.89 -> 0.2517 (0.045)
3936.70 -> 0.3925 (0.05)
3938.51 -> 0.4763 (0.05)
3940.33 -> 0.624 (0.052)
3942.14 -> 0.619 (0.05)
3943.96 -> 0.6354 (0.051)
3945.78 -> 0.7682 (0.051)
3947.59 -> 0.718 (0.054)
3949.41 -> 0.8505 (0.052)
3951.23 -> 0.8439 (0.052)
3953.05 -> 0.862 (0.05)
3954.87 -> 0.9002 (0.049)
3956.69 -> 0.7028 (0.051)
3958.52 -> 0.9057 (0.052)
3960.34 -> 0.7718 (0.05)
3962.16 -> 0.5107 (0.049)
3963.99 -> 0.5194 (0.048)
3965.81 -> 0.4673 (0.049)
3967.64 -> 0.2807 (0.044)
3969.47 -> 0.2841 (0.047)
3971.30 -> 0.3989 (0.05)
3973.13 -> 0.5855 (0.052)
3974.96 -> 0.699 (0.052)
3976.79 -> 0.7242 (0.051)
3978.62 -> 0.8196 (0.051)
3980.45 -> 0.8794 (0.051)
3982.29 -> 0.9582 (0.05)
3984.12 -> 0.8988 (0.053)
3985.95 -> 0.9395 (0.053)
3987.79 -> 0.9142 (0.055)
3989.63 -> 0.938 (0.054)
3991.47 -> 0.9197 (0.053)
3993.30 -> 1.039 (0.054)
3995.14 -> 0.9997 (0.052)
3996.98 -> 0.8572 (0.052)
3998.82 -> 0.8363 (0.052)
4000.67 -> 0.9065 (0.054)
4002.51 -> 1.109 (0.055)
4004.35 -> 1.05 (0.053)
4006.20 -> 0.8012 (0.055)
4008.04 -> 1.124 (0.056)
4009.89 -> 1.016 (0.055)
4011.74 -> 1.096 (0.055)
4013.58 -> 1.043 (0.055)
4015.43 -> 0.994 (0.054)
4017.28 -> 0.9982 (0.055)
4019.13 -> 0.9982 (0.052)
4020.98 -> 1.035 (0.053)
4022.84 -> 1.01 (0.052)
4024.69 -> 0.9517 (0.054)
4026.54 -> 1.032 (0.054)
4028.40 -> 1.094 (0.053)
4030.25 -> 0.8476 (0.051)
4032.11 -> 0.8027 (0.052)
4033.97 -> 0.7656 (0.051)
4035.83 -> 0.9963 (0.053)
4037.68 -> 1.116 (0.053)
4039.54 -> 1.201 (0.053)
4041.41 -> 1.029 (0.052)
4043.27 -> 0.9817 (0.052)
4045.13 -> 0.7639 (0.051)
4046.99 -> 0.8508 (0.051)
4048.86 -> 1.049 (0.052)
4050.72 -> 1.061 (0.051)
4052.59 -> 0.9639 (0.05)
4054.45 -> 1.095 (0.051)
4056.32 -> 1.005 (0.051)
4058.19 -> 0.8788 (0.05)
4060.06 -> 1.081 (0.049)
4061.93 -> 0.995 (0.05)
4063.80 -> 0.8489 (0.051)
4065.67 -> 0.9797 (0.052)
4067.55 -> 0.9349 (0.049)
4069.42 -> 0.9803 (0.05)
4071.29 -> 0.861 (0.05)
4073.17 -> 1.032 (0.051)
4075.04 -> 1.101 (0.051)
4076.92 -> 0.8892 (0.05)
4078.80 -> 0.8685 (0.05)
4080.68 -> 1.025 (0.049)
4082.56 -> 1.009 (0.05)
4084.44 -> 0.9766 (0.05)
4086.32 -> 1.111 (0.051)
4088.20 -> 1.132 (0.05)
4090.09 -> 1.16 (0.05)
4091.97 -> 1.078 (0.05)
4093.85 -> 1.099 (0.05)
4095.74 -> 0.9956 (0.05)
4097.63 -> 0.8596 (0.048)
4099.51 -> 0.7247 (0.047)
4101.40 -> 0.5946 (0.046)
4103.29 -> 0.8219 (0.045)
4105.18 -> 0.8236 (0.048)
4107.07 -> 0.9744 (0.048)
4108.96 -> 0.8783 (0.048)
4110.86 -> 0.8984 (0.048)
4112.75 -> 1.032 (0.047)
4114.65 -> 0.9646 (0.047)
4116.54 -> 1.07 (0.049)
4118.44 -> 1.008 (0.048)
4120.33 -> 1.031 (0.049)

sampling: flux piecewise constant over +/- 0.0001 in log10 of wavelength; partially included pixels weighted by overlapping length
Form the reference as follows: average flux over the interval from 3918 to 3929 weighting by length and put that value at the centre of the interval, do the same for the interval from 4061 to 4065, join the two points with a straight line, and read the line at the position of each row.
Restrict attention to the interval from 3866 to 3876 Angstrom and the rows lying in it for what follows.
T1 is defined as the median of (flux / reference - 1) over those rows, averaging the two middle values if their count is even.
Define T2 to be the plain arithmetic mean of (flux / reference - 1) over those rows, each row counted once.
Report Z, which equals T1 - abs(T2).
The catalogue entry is -0.032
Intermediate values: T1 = 0.23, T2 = 0.26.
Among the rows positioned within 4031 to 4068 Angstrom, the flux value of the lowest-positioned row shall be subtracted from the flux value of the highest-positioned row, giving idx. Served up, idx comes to 0.13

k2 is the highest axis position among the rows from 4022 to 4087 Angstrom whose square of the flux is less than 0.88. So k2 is 4078.80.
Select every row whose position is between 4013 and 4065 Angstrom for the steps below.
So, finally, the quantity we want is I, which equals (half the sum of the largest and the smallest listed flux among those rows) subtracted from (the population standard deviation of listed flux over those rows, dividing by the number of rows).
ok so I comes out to -0.9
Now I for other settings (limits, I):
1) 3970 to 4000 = -0.6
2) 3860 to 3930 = -0.6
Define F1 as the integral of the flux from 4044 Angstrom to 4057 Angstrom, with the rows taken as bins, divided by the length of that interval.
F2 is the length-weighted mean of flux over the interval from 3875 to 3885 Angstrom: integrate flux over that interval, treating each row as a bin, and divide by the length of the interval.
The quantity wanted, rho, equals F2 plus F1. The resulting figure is 1.7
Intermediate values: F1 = 0.97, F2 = 0.72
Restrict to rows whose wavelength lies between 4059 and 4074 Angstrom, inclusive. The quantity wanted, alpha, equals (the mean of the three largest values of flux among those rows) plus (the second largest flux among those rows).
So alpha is 2.1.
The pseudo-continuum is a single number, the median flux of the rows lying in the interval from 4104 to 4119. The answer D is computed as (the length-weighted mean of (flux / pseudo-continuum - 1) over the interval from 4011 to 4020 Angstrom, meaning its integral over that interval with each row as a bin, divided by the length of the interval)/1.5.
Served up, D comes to 0.04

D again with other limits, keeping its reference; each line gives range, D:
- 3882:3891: -0.26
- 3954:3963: -0.14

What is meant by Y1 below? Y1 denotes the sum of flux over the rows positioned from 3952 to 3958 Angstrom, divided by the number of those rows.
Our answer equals 0.82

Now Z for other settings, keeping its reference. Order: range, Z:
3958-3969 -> -0.538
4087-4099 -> 0.035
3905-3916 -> 0.003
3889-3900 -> 0.022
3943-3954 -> 0.037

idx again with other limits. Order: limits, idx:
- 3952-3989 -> 0.05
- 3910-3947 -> -0.03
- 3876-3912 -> 0.08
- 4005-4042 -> 0.23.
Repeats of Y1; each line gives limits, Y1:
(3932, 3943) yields 0.44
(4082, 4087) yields 1.03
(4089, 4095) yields 1.11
